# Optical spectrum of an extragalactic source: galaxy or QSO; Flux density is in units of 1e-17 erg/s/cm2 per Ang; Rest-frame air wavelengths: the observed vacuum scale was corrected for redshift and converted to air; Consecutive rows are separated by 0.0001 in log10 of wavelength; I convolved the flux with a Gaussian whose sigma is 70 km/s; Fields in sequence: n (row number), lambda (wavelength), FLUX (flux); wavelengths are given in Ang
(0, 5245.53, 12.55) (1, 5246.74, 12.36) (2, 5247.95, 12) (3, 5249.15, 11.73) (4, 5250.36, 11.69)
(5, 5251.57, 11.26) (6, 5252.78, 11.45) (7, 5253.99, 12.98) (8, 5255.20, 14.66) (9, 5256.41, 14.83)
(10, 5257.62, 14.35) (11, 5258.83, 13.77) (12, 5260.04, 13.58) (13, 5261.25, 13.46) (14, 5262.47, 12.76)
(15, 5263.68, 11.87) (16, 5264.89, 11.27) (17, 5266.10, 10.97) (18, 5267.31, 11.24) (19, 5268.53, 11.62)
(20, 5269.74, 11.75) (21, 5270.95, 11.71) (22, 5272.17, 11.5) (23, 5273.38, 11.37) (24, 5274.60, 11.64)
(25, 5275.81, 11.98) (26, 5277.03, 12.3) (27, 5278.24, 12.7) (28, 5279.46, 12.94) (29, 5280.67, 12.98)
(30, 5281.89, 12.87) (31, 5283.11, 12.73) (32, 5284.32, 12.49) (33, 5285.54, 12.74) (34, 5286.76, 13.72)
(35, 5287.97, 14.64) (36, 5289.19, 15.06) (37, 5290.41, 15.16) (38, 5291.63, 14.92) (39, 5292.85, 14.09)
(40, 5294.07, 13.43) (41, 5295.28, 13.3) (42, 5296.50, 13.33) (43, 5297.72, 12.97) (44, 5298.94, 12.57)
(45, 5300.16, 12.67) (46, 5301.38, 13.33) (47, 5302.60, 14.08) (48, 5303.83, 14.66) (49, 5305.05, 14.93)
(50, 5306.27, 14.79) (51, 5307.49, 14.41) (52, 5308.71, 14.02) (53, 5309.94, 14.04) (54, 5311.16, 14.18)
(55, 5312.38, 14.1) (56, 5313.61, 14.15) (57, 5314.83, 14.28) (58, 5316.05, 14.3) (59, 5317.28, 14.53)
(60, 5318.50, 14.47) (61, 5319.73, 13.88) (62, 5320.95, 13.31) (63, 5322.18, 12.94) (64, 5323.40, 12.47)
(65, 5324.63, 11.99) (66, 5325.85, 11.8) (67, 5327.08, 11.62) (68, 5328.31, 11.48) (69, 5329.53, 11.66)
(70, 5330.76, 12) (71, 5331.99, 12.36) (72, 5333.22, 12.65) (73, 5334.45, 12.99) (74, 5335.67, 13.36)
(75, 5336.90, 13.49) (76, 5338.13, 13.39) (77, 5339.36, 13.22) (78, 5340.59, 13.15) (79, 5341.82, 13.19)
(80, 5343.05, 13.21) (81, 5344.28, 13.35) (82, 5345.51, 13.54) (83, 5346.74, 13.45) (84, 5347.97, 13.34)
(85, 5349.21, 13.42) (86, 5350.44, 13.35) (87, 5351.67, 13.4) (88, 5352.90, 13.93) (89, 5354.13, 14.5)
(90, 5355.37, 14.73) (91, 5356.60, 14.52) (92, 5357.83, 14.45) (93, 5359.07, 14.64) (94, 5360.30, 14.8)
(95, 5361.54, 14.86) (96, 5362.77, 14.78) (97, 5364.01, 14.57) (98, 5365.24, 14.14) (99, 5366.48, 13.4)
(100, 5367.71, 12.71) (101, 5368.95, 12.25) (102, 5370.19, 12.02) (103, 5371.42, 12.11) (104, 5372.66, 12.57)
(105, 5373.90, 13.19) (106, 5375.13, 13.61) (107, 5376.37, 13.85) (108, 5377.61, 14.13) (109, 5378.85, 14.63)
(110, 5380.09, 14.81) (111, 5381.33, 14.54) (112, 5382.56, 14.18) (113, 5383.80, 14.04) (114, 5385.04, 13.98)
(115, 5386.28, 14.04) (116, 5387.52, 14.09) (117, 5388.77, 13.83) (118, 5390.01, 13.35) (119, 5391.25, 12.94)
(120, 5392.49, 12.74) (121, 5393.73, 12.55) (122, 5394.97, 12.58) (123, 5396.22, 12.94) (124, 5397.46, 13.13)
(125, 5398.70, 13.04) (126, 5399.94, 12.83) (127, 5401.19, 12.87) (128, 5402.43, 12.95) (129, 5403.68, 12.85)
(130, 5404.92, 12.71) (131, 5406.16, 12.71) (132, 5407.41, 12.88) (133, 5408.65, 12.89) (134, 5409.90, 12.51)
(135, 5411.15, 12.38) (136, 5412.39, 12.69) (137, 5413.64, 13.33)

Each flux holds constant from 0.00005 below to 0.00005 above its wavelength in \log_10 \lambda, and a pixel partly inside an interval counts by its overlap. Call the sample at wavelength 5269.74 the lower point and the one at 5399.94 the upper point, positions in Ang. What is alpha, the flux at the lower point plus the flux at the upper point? 24.6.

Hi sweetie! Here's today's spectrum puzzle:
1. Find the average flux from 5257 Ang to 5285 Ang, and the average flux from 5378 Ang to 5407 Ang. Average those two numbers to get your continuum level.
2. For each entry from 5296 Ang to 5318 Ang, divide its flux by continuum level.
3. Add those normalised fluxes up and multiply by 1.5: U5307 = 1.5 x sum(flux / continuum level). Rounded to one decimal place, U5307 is 29.3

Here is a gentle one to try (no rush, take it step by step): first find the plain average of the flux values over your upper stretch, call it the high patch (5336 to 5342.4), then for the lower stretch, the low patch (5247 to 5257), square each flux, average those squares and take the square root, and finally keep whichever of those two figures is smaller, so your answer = 12.6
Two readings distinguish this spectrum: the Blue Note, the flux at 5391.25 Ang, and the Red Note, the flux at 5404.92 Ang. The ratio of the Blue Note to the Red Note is 1.02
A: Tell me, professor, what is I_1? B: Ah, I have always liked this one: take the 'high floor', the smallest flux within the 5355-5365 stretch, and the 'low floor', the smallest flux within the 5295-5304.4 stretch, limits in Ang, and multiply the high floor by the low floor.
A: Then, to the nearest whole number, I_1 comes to 182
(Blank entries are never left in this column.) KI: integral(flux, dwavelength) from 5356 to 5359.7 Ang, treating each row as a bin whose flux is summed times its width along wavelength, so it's 53.8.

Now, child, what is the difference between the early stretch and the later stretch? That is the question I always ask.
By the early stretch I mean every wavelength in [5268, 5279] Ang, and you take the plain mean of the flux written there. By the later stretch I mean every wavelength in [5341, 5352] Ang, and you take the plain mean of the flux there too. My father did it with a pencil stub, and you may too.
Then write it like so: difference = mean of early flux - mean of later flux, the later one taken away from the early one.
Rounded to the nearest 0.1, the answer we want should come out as -1.5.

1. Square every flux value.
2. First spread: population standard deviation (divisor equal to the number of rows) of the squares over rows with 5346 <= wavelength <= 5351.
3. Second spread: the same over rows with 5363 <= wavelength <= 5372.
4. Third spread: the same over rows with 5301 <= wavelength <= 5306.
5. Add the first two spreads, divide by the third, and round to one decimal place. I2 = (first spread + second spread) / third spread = 1.5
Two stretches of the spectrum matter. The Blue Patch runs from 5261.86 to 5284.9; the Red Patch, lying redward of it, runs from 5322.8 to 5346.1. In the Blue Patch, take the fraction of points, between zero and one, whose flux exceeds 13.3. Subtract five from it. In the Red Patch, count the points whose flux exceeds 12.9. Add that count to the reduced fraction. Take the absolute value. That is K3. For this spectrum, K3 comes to 5.0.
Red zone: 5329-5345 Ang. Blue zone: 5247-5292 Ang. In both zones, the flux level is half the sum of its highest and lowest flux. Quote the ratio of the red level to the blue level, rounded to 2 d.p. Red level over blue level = 0.96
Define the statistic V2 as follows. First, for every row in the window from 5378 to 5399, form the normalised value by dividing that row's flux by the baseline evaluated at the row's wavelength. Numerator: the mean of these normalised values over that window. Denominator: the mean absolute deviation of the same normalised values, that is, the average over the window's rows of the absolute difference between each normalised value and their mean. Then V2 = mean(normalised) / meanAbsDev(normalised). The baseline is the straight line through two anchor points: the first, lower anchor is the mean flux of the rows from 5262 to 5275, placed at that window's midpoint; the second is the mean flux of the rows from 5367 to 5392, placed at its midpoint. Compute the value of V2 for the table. 18.1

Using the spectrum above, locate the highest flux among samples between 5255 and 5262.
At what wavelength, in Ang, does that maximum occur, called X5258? 5256.41 Ang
